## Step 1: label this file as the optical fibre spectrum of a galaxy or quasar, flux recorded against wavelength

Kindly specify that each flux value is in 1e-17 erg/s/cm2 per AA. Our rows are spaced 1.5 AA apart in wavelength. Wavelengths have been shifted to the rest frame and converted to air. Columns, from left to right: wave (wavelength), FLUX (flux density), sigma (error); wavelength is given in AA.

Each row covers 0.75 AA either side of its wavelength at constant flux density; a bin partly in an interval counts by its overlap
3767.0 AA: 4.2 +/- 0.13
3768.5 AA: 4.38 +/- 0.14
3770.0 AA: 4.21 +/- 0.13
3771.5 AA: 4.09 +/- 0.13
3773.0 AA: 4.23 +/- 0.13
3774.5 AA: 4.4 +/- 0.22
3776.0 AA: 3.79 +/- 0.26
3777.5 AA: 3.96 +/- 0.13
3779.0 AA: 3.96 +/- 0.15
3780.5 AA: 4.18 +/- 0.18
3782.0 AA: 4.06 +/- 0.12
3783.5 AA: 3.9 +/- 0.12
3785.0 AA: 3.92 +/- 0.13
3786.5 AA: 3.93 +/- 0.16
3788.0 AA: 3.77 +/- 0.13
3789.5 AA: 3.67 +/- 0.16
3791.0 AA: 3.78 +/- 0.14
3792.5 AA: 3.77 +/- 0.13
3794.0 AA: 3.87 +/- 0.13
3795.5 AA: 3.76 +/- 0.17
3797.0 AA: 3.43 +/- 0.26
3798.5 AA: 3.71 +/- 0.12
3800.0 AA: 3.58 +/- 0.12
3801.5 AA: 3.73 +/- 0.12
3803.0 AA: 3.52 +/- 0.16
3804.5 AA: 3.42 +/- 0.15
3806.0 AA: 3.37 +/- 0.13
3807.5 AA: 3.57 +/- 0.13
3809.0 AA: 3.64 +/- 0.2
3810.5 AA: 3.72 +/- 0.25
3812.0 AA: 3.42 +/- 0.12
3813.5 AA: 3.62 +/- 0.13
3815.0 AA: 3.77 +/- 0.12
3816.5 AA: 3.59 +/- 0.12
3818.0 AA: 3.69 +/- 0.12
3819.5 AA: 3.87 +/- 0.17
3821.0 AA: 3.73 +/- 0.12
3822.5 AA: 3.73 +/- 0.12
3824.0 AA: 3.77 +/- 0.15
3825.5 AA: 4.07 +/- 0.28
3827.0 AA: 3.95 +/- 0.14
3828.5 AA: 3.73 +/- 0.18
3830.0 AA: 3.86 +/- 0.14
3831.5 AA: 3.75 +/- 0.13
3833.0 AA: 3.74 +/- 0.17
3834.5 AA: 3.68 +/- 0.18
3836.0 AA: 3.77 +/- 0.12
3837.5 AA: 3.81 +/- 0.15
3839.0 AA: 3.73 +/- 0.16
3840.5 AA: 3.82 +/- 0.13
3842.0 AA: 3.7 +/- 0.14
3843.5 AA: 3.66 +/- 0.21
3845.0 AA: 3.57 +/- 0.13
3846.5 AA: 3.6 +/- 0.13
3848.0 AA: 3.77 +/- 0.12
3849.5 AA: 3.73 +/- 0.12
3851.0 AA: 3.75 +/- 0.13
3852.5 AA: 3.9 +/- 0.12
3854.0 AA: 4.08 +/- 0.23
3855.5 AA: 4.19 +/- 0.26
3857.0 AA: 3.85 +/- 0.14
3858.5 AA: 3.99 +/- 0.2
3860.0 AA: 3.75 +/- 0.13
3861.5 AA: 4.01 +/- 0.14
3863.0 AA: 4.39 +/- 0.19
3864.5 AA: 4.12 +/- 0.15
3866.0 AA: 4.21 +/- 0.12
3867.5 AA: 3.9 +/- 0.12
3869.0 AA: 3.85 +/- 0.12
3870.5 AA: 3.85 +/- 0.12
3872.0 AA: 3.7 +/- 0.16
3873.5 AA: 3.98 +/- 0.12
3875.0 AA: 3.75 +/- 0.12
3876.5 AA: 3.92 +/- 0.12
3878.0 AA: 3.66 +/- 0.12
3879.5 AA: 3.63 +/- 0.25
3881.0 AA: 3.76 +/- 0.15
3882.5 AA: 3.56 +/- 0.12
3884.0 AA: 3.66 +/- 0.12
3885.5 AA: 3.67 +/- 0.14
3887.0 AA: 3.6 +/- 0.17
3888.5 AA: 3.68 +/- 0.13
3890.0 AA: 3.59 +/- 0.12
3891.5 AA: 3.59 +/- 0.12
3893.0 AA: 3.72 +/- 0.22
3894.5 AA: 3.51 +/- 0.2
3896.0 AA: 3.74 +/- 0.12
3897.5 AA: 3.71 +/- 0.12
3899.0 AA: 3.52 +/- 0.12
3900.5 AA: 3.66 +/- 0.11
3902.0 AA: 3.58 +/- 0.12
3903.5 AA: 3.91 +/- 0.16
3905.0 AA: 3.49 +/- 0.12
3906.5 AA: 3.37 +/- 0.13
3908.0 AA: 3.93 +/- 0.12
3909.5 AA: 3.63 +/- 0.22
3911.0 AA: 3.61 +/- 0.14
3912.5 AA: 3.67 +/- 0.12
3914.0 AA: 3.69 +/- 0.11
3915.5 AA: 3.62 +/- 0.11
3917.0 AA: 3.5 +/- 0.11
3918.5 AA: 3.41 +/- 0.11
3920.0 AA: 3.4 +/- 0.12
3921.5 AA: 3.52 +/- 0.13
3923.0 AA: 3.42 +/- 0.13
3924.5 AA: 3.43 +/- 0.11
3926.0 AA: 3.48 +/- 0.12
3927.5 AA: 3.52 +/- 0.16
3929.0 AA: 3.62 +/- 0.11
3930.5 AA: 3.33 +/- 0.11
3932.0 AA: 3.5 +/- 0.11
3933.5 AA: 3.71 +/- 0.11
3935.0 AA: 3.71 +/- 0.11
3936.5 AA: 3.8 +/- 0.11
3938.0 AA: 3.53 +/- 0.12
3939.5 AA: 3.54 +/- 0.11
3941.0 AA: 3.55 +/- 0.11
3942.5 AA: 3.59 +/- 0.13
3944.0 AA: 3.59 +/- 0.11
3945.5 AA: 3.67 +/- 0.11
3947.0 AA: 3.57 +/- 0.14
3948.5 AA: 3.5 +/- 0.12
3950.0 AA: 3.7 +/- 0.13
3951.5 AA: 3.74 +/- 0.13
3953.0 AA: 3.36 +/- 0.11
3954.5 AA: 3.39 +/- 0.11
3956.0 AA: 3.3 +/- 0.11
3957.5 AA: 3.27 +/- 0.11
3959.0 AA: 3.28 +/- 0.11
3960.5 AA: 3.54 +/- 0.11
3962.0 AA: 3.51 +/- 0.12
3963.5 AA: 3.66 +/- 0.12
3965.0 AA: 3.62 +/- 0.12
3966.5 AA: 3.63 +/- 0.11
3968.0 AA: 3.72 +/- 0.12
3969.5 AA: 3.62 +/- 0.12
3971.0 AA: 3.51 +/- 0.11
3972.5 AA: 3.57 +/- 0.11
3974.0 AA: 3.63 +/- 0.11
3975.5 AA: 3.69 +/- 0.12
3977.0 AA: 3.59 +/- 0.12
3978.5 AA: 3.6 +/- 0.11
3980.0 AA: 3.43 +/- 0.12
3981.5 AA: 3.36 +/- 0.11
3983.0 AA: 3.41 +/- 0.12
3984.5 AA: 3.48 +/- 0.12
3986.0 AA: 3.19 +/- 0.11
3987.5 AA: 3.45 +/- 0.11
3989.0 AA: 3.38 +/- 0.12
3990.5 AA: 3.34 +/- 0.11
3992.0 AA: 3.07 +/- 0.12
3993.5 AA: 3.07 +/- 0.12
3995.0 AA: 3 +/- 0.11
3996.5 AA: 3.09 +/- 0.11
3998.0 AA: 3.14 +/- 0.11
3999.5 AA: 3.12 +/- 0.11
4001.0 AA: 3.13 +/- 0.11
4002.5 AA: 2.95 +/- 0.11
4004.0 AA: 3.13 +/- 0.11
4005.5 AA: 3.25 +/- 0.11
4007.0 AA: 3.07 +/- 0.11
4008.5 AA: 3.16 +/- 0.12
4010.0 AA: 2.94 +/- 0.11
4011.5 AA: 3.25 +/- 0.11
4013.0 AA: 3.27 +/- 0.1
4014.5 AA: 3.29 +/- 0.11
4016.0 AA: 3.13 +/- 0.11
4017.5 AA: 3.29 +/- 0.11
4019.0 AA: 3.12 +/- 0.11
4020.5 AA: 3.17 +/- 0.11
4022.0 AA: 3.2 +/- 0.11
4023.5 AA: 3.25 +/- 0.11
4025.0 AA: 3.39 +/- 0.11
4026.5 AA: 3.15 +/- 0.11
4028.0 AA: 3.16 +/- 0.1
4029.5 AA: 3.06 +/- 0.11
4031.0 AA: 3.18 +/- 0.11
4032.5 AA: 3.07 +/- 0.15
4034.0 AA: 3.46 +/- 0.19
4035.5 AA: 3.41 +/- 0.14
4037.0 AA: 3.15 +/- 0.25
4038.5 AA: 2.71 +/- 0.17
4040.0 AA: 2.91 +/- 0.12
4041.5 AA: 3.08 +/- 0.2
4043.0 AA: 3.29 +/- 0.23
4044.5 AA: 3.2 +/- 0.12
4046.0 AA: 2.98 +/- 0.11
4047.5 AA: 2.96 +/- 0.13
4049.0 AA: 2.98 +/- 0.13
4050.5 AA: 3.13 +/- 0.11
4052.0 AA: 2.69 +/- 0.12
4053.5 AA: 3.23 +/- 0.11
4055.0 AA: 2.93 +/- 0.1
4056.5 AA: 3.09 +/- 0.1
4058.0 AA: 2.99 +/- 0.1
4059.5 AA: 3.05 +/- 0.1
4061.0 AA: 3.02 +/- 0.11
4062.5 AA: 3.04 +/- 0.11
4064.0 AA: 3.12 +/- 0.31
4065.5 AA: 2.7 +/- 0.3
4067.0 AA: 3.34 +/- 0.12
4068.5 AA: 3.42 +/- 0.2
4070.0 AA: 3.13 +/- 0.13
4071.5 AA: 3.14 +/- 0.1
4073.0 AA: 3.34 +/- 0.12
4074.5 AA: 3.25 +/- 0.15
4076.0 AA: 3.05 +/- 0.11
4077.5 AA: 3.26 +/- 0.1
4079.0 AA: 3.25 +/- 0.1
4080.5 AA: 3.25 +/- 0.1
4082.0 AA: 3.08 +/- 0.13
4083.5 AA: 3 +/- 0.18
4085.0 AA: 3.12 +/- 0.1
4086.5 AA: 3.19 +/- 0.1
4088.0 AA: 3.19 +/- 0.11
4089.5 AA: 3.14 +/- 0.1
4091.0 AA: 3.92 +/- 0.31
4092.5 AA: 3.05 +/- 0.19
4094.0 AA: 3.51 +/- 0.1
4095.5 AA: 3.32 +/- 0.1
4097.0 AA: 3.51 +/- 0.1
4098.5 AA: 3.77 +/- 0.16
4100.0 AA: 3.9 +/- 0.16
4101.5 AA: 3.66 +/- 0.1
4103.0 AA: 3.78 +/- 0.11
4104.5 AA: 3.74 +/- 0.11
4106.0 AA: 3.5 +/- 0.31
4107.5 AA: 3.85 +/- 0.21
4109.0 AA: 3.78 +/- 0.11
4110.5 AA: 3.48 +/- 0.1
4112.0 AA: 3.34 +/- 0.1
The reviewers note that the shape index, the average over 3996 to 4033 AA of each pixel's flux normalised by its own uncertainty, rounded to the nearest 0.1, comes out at 28.6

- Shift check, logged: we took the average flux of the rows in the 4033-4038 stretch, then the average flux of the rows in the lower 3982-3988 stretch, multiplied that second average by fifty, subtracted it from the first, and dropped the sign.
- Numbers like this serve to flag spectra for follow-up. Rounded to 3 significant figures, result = 166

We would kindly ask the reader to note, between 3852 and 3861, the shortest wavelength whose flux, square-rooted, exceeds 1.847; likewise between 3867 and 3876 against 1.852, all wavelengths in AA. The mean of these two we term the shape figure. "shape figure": 3860.0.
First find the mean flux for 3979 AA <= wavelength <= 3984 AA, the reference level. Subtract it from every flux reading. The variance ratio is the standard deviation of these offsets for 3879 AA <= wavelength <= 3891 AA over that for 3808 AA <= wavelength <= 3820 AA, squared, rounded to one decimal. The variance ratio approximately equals 0.2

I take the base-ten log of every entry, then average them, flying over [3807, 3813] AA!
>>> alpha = 0.55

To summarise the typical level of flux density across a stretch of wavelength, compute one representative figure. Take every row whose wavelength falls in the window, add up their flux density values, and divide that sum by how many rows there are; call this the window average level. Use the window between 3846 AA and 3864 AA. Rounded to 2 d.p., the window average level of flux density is 3.92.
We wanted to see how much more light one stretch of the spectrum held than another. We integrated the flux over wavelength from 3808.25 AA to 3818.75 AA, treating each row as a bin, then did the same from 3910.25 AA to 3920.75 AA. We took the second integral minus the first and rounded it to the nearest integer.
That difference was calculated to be -1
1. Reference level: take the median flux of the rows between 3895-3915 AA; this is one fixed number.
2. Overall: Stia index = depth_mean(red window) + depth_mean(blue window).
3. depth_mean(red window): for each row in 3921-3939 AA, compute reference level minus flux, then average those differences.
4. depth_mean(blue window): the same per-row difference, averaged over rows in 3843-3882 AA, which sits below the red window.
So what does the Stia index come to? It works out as -0.10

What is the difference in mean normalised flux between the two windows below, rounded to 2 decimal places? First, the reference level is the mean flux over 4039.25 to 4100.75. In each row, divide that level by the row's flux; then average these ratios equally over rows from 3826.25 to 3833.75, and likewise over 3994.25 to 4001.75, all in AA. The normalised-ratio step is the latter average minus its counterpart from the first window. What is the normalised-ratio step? 0.19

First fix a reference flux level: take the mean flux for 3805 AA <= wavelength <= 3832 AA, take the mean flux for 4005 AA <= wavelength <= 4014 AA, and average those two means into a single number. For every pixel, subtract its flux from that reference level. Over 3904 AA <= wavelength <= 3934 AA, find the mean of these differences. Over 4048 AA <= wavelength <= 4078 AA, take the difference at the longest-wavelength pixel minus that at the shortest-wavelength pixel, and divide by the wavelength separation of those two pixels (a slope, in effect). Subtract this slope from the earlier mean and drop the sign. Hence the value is 0.10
